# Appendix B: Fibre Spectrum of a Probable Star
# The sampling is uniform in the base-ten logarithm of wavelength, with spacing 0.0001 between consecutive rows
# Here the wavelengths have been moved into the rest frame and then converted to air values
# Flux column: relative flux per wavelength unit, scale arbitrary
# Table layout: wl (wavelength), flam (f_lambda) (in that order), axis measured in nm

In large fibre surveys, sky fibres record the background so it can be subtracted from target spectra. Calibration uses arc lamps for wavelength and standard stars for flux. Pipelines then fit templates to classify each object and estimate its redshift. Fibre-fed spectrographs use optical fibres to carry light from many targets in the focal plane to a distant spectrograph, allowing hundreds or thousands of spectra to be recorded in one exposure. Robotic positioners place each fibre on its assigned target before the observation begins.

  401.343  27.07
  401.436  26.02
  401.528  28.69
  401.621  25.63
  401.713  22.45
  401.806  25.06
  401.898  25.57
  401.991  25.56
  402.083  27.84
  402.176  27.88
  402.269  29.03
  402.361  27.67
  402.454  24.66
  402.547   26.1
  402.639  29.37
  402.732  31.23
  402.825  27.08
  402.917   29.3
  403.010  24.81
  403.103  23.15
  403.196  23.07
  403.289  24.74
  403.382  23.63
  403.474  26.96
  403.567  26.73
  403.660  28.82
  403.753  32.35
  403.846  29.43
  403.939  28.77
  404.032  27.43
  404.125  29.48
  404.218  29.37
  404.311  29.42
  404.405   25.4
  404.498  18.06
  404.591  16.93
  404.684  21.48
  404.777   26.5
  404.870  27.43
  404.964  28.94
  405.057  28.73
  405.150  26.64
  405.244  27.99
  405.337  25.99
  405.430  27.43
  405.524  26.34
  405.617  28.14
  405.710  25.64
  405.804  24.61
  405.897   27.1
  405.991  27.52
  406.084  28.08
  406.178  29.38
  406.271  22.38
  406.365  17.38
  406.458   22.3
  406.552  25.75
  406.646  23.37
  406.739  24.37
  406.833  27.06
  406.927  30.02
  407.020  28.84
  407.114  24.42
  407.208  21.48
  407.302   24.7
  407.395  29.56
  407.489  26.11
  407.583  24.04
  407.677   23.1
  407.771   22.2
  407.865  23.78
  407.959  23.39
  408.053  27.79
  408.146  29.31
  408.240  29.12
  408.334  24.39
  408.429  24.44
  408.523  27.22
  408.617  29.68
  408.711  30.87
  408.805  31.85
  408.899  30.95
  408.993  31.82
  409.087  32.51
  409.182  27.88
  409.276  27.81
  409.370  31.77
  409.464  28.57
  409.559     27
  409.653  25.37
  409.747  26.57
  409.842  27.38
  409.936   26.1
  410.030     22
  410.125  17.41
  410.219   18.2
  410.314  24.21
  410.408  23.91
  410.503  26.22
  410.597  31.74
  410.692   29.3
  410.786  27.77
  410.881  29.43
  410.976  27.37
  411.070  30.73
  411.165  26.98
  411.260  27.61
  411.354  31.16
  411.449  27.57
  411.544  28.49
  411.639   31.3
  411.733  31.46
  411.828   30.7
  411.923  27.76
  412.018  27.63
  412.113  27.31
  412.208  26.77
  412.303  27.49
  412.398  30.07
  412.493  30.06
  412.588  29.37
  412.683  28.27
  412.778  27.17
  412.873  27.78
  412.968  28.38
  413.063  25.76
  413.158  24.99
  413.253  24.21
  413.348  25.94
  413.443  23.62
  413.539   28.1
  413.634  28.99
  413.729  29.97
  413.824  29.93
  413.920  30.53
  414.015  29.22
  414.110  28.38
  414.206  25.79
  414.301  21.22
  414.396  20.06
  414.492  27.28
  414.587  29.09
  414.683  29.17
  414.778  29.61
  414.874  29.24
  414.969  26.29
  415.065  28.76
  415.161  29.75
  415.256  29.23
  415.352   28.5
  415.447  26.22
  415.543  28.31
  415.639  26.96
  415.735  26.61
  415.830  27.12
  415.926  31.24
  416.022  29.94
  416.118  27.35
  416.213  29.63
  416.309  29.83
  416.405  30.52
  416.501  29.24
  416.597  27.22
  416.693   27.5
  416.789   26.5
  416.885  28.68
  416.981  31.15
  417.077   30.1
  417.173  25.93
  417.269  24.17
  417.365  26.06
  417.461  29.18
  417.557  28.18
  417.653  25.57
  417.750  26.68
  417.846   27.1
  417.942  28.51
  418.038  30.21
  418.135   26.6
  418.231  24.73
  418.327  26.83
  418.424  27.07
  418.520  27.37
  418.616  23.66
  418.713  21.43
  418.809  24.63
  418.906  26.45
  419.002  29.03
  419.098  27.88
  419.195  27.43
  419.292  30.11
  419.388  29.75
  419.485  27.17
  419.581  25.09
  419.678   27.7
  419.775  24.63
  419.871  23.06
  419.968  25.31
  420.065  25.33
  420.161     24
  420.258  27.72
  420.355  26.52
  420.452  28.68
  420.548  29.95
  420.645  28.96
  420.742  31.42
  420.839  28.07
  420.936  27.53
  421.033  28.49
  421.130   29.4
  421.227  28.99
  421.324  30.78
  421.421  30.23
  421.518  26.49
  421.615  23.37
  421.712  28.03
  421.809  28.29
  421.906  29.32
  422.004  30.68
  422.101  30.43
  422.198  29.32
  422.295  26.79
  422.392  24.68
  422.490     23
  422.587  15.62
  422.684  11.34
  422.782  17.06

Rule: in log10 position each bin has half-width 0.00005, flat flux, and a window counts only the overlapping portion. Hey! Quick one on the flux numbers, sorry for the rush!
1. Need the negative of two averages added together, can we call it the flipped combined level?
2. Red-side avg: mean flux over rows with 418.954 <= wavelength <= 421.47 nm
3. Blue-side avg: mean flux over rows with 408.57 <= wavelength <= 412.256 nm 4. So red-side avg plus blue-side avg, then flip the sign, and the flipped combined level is -55.7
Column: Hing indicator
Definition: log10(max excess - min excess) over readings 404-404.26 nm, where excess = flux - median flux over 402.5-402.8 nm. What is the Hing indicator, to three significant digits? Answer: 0.312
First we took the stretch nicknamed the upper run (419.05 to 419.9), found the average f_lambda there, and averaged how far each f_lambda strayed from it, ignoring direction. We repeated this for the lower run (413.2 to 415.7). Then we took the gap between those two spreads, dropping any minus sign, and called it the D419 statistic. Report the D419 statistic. 0.3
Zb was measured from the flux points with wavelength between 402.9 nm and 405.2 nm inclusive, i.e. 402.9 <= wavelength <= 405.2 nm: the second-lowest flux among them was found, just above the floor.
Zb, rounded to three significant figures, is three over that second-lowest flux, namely 0.166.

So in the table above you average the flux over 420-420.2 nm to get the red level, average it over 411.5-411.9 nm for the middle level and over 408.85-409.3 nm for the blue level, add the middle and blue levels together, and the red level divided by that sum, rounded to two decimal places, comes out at 0.41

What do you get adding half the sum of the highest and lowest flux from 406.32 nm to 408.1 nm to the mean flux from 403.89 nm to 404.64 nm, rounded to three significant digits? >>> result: 49.3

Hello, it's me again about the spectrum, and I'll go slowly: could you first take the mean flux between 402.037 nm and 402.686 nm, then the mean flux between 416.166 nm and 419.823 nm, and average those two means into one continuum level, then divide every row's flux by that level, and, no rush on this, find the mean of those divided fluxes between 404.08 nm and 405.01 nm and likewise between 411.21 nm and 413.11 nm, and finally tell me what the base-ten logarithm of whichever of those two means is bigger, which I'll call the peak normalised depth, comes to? 0.018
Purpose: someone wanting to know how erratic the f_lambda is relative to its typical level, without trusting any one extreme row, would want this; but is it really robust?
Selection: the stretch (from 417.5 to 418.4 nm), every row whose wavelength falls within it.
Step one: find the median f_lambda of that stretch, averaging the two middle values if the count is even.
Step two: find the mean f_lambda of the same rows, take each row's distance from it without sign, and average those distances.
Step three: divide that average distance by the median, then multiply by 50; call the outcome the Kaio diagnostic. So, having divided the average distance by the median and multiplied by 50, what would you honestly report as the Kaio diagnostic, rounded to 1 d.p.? 2.2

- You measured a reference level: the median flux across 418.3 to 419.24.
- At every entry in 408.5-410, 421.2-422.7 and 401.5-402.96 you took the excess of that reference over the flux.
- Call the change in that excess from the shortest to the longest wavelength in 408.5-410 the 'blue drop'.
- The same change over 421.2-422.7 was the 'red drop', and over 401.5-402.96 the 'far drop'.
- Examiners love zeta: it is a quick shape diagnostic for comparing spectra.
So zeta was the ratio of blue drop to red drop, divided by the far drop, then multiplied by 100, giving -10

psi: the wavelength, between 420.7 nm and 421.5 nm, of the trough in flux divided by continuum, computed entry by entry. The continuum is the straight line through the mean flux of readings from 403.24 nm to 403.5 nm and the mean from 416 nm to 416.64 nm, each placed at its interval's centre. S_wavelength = 420.936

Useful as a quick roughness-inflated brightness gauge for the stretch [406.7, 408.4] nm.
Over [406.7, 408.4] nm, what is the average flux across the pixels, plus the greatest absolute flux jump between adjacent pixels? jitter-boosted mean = 30.6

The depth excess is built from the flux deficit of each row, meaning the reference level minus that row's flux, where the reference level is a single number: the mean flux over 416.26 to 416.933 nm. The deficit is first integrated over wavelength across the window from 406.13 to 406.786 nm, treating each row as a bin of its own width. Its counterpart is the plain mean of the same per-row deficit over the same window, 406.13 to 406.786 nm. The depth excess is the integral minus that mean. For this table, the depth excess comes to -1.7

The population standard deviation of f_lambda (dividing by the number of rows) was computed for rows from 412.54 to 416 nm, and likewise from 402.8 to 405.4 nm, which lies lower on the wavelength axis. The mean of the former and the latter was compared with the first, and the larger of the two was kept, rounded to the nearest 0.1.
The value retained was 2.9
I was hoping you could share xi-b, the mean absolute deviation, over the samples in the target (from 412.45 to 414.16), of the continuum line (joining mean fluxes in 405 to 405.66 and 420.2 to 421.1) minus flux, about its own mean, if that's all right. 1.68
